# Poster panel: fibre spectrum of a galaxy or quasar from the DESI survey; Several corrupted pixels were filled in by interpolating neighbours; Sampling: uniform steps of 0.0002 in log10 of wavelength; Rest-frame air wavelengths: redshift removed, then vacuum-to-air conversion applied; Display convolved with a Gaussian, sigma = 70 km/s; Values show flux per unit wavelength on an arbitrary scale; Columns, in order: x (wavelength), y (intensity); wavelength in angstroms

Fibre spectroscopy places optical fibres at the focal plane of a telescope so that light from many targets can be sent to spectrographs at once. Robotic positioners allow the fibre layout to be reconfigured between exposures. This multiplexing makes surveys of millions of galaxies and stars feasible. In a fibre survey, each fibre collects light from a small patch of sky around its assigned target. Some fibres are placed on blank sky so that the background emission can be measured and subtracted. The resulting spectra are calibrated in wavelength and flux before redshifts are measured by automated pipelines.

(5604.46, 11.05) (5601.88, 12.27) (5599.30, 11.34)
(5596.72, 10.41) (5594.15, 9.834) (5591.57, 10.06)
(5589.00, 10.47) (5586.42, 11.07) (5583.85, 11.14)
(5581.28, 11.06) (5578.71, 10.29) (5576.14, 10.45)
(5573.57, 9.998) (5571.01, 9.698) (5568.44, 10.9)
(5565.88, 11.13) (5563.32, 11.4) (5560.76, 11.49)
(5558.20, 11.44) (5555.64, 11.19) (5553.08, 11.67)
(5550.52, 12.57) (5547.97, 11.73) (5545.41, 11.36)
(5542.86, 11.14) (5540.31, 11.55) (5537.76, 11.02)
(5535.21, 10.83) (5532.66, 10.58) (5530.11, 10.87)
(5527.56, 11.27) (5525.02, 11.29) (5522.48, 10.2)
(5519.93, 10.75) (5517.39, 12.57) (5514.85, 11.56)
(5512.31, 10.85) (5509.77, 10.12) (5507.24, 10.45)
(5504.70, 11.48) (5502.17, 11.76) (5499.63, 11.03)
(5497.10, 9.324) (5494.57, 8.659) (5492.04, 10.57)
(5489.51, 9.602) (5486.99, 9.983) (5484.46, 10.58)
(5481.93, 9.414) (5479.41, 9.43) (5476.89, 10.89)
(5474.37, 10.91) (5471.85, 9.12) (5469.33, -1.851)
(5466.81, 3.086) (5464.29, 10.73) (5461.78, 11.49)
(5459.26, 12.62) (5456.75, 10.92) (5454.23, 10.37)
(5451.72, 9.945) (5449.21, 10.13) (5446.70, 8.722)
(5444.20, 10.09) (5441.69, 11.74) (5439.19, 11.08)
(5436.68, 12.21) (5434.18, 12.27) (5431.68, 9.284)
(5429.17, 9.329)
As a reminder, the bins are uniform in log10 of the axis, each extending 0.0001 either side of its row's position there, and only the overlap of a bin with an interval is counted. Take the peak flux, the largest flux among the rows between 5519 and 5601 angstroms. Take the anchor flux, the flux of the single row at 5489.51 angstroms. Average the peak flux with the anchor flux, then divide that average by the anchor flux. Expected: 1.15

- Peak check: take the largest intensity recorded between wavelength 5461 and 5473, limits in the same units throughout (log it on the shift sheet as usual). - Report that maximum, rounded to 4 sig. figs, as 11.49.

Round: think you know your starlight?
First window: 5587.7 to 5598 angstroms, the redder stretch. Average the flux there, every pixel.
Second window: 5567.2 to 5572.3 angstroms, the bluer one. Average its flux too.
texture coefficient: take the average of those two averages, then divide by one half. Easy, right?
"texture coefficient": 20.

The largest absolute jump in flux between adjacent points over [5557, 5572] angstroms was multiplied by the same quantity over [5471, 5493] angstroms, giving 2.2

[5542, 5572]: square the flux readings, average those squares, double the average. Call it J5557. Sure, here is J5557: 257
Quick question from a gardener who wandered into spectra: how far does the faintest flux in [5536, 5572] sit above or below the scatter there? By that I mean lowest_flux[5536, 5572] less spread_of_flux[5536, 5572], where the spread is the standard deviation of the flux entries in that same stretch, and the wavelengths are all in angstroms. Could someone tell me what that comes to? 9.1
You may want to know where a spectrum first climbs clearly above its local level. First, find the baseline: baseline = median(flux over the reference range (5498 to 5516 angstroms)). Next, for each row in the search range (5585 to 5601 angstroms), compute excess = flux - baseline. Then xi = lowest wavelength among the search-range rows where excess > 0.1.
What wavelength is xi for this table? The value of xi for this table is 5599.30 angstroms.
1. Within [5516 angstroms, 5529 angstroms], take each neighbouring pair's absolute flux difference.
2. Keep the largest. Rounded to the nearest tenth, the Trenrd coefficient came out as 1.8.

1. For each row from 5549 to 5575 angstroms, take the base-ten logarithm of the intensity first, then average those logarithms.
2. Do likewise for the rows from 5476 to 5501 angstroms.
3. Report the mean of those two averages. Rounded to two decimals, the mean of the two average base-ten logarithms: 1.02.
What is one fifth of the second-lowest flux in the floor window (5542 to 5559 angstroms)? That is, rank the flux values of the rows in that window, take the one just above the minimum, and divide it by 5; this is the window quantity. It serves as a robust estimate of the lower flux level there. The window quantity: 2.2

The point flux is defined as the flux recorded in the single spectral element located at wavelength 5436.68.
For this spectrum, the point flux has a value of 12.21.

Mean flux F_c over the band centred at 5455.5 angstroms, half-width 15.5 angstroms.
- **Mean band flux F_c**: 9.0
